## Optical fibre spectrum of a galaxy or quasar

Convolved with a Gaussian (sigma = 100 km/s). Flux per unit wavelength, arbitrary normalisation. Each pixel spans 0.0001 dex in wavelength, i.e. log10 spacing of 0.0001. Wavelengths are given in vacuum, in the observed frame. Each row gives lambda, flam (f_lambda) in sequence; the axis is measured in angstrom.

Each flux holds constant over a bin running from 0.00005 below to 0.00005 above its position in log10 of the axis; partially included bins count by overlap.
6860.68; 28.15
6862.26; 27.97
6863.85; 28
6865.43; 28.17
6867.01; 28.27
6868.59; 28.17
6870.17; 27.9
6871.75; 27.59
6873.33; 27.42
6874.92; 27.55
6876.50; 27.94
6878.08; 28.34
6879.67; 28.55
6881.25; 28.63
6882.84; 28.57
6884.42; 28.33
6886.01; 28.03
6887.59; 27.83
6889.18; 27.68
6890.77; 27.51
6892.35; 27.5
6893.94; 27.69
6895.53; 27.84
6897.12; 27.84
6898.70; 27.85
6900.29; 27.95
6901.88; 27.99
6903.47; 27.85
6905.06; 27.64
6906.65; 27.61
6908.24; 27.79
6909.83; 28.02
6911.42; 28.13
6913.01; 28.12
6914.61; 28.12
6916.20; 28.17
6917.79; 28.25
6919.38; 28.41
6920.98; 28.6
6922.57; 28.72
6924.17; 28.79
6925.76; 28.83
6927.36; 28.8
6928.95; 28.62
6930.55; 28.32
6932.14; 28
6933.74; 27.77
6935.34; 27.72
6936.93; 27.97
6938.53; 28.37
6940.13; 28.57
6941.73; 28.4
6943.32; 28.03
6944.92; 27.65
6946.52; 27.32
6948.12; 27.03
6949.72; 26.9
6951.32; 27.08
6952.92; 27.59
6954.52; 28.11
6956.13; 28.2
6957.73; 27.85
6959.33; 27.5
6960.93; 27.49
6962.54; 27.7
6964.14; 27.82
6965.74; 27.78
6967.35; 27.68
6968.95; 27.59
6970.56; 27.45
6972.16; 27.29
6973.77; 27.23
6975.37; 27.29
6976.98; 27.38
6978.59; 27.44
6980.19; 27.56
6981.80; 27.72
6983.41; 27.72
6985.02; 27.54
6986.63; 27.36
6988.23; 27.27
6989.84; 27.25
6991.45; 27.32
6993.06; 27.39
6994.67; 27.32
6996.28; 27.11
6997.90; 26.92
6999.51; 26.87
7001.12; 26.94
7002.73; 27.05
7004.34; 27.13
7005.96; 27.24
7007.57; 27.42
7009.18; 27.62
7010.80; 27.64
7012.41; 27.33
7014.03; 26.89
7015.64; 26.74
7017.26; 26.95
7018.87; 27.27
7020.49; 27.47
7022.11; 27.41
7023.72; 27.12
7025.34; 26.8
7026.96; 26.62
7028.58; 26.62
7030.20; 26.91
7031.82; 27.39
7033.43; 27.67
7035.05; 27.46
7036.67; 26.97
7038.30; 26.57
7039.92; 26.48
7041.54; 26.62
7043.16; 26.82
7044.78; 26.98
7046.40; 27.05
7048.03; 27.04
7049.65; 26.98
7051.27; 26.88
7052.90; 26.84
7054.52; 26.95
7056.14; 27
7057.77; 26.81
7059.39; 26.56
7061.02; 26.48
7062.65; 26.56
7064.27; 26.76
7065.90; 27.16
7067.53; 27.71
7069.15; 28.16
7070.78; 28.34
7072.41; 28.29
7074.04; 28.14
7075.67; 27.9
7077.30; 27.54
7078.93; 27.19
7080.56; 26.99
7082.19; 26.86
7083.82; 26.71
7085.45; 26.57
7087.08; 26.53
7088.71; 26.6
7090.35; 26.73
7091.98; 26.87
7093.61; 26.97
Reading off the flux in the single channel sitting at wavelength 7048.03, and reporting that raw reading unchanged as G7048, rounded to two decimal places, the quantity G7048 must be 27.04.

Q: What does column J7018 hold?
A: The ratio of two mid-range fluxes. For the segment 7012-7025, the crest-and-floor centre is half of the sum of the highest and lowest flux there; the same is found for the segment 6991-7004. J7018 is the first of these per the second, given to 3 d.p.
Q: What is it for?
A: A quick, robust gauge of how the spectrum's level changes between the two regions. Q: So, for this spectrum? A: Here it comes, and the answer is 0.999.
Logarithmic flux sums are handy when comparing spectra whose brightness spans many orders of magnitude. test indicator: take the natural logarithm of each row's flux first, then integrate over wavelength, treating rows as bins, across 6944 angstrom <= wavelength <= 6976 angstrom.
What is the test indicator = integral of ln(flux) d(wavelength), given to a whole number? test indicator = 106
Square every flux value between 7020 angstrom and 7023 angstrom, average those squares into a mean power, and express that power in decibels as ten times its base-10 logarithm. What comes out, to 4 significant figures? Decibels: 28.77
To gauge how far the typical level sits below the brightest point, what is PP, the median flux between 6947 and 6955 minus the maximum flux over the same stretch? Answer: -1.0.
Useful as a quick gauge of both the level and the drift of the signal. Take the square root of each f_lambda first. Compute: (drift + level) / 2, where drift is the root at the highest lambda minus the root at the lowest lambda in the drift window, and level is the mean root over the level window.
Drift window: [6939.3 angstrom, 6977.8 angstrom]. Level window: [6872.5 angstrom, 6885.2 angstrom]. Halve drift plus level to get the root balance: 2.597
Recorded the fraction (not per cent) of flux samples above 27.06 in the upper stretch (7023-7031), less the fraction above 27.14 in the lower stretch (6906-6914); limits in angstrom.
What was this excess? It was -0.80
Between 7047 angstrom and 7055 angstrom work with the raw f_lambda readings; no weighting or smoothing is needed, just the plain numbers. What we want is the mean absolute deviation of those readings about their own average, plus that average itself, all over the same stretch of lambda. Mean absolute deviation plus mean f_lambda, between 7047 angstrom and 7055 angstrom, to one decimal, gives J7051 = 27.0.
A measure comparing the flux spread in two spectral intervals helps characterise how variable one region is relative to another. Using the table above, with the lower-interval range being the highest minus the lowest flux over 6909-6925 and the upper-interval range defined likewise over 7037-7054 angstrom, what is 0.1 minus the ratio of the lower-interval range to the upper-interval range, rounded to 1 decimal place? -1.3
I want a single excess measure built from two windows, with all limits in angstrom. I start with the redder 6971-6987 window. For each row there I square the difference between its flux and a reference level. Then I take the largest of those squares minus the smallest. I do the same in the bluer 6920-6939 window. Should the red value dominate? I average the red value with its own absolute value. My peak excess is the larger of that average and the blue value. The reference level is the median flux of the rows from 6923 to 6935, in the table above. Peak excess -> 1.1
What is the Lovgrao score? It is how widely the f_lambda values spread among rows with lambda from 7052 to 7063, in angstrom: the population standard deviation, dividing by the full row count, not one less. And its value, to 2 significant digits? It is 0.19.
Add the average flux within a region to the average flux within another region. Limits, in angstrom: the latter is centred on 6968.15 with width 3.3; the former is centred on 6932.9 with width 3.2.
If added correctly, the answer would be 55.5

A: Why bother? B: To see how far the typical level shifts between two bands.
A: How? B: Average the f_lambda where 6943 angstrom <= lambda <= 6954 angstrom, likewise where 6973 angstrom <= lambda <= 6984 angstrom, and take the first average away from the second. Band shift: 0.11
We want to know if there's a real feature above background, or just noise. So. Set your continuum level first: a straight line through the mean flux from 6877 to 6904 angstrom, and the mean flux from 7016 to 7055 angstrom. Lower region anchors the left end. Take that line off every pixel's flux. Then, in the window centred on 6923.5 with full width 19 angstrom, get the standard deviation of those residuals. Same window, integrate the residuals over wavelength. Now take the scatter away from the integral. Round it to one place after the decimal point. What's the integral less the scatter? 13.0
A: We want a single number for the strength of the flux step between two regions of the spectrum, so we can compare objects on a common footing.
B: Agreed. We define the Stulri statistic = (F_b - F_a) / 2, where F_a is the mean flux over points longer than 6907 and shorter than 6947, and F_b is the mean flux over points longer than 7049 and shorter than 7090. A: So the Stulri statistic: -0.5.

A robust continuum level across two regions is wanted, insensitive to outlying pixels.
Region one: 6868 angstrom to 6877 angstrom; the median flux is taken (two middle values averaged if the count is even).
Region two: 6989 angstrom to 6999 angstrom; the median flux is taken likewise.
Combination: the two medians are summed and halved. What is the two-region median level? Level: 27.5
